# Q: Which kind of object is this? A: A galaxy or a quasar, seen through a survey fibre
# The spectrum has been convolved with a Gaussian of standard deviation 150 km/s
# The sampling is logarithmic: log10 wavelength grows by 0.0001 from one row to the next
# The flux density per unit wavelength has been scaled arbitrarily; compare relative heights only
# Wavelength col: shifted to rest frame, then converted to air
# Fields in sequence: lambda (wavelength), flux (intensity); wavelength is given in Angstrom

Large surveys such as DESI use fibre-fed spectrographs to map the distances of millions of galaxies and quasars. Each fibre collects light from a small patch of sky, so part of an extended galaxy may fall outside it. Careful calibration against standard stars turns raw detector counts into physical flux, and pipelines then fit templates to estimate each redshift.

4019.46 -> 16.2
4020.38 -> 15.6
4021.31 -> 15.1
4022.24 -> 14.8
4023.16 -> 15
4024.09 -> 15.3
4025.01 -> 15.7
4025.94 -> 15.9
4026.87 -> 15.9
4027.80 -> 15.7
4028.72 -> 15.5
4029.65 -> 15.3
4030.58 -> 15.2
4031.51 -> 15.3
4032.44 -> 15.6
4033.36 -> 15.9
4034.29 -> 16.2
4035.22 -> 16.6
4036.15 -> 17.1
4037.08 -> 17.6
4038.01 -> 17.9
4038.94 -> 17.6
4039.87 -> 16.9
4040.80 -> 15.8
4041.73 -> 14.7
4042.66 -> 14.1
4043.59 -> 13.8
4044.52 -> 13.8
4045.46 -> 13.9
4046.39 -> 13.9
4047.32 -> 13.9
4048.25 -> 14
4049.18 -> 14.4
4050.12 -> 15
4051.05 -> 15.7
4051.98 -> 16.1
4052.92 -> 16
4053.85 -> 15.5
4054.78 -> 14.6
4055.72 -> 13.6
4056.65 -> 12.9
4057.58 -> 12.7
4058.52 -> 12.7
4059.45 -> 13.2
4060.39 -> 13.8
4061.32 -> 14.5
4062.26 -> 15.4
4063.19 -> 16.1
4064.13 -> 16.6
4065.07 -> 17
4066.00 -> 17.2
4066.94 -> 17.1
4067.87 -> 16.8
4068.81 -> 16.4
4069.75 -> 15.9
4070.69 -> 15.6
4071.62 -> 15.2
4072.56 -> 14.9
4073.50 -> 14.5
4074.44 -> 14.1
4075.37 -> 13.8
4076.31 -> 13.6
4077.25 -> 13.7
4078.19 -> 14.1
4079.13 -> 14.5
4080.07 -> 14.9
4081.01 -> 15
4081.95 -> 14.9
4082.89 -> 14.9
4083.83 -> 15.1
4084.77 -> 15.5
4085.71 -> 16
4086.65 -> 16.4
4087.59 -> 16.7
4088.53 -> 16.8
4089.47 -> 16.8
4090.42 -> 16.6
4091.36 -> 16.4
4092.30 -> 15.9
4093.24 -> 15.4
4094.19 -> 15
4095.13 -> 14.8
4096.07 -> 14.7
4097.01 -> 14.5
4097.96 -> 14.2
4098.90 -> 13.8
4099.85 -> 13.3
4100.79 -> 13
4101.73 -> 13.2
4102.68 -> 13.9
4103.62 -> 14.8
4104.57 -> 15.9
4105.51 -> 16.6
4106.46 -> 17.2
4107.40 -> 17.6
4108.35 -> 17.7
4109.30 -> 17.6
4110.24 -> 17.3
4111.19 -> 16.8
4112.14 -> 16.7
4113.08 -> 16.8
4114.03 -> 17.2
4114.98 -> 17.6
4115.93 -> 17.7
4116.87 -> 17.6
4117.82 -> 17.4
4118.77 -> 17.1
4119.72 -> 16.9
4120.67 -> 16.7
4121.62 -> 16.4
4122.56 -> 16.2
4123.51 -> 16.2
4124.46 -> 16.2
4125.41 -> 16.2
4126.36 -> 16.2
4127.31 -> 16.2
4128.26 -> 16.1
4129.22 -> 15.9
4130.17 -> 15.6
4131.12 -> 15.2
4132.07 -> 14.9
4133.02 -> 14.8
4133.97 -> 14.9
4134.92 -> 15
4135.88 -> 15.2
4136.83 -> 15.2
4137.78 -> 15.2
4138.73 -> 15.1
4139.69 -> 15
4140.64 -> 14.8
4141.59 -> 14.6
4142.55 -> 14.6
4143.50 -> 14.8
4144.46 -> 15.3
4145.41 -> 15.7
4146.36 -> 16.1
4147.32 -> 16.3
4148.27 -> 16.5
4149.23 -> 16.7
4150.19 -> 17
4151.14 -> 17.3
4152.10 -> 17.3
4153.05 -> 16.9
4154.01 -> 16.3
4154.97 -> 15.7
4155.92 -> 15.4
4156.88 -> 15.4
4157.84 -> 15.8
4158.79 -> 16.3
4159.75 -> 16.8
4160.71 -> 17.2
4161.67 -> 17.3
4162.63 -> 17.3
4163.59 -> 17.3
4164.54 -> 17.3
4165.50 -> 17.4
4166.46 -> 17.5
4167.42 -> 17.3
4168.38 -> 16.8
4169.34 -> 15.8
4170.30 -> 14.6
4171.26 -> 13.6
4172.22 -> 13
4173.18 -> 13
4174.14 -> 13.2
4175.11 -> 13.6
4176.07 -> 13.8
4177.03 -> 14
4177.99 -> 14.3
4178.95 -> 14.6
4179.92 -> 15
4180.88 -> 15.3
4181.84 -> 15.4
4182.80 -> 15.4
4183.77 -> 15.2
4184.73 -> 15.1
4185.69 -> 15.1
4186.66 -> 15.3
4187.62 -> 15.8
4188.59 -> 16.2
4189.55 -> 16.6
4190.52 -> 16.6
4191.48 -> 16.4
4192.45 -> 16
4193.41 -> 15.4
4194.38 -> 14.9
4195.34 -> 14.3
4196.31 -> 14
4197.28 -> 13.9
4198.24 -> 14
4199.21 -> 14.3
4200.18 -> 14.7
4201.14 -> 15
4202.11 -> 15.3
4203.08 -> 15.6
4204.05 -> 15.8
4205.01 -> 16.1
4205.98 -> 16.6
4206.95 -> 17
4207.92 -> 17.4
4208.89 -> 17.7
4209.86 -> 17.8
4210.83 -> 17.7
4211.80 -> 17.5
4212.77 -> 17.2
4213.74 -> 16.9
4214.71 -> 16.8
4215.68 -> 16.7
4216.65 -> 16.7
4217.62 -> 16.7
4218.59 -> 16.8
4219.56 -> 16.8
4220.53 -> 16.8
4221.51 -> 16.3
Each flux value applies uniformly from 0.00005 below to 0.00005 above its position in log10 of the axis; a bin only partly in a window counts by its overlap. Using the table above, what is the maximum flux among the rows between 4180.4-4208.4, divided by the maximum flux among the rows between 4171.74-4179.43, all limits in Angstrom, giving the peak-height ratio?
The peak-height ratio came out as 1.19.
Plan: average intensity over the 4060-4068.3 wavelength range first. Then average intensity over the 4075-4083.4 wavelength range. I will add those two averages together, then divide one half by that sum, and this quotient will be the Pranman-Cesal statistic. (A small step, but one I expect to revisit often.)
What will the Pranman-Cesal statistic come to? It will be 0.0164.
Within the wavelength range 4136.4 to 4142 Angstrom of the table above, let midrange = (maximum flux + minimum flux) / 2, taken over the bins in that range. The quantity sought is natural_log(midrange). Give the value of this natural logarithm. 2.70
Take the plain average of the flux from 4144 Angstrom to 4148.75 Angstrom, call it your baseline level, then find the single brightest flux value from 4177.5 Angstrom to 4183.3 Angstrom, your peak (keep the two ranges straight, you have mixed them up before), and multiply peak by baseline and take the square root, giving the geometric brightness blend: 15.7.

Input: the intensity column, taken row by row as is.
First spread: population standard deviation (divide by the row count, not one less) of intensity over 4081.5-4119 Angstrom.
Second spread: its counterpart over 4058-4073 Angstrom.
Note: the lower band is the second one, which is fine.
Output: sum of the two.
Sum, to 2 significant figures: 2.7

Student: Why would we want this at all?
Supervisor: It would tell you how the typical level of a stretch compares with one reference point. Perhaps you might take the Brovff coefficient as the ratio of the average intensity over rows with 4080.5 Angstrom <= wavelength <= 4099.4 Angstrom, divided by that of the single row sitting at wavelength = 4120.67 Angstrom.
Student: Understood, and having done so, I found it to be 0.93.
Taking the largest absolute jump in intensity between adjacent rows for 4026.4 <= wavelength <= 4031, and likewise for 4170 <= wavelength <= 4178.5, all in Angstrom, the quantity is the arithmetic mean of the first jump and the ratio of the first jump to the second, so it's 0.20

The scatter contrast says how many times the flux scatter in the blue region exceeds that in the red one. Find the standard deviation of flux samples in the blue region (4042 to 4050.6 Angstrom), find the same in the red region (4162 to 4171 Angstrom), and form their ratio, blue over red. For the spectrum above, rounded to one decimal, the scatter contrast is 0.4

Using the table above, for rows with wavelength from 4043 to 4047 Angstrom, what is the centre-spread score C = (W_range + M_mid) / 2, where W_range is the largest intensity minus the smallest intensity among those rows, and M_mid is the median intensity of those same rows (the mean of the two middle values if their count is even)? 7.0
